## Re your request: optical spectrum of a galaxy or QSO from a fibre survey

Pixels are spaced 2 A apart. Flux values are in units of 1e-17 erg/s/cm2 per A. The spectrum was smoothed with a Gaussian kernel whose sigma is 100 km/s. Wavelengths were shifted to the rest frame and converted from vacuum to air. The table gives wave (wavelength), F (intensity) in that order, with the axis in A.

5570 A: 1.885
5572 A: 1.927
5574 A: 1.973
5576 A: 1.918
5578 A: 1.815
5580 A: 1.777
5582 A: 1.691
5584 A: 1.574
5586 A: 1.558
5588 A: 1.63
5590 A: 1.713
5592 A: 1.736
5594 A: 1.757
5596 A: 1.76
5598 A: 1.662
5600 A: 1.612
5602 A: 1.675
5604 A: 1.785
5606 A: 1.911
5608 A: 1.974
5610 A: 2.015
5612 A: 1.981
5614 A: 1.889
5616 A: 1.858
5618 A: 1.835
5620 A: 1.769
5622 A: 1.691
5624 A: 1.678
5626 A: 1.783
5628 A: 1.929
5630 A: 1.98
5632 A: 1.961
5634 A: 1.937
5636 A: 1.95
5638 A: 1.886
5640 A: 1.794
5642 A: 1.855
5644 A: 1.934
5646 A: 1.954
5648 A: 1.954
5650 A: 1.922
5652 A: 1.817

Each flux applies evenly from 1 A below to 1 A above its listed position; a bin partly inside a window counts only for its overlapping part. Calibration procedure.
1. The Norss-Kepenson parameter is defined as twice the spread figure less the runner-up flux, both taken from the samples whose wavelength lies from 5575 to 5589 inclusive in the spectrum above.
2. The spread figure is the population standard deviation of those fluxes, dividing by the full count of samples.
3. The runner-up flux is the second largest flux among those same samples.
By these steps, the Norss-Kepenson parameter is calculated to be -1.57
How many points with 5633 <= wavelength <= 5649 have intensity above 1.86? 6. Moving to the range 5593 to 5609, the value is 2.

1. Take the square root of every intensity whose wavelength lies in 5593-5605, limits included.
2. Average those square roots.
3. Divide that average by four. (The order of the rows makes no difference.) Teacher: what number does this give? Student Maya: 0.327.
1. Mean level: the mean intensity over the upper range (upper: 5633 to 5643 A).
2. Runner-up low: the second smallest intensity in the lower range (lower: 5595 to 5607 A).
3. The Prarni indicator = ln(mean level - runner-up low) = -1.50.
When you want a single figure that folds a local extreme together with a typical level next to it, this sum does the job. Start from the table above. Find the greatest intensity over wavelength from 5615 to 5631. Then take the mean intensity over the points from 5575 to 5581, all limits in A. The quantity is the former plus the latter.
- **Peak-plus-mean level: 3.82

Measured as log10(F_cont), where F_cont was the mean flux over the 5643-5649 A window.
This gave 0.29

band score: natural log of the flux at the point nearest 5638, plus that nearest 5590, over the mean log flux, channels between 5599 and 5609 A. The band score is 2.02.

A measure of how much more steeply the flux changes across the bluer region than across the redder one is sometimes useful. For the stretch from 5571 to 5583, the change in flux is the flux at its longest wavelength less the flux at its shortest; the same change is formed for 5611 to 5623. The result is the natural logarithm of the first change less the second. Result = -2.92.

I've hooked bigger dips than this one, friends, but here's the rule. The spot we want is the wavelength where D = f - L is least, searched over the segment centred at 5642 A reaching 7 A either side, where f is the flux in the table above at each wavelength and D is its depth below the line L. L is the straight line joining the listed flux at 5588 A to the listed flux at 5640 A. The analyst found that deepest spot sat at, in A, 5640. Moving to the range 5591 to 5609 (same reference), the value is 5600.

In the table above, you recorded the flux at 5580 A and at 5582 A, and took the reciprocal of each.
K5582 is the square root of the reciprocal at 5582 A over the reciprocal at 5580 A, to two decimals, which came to 1.03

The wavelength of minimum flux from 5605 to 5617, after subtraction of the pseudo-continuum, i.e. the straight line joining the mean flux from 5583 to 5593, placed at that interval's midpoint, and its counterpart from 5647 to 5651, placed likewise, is 5616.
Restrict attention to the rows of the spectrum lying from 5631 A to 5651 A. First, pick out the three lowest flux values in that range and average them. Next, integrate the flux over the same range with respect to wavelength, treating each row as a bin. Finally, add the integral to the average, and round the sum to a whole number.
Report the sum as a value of 40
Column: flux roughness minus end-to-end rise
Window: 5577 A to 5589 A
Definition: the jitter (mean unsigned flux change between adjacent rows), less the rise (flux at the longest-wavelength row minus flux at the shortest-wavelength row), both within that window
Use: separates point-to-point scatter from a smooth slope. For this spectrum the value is 0.251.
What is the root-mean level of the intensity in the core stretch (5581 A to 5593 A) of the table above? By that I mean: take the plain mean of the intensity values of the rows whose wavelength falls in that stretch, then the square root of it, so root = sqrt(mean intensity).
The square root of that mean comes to 1.28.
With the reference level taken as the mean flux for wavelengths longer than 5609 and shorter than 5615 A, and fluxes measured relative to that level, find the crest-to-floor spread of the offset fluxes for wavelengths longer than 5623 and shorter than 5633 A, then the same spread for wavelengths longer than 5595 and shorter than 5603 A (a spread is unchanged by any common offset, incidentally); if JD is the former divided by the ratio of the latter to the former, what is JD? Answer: 0.6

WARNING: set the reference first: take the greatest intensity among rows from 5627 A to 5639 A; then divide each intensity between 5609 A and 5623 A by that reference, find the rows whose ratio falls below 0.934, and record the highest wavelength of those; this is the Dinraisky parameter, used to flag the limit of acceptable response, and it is 5622 A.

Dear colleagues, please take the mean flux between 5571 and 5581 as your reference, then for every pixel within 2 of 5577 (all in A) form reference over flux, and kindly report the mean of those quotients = 1.01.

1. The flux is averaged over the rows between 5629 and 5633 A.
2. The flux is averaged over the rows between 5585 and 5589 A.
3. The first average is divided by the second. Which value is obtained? 1.24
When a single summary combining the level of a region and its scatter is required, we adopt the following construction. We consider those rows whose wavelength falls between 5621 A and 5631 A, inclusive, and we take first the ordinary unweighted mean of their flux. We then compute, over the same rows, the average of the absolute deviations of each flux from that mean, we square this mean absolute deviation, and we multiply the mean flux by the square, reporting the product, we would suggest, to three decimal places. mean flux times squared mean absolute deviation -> 0.023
